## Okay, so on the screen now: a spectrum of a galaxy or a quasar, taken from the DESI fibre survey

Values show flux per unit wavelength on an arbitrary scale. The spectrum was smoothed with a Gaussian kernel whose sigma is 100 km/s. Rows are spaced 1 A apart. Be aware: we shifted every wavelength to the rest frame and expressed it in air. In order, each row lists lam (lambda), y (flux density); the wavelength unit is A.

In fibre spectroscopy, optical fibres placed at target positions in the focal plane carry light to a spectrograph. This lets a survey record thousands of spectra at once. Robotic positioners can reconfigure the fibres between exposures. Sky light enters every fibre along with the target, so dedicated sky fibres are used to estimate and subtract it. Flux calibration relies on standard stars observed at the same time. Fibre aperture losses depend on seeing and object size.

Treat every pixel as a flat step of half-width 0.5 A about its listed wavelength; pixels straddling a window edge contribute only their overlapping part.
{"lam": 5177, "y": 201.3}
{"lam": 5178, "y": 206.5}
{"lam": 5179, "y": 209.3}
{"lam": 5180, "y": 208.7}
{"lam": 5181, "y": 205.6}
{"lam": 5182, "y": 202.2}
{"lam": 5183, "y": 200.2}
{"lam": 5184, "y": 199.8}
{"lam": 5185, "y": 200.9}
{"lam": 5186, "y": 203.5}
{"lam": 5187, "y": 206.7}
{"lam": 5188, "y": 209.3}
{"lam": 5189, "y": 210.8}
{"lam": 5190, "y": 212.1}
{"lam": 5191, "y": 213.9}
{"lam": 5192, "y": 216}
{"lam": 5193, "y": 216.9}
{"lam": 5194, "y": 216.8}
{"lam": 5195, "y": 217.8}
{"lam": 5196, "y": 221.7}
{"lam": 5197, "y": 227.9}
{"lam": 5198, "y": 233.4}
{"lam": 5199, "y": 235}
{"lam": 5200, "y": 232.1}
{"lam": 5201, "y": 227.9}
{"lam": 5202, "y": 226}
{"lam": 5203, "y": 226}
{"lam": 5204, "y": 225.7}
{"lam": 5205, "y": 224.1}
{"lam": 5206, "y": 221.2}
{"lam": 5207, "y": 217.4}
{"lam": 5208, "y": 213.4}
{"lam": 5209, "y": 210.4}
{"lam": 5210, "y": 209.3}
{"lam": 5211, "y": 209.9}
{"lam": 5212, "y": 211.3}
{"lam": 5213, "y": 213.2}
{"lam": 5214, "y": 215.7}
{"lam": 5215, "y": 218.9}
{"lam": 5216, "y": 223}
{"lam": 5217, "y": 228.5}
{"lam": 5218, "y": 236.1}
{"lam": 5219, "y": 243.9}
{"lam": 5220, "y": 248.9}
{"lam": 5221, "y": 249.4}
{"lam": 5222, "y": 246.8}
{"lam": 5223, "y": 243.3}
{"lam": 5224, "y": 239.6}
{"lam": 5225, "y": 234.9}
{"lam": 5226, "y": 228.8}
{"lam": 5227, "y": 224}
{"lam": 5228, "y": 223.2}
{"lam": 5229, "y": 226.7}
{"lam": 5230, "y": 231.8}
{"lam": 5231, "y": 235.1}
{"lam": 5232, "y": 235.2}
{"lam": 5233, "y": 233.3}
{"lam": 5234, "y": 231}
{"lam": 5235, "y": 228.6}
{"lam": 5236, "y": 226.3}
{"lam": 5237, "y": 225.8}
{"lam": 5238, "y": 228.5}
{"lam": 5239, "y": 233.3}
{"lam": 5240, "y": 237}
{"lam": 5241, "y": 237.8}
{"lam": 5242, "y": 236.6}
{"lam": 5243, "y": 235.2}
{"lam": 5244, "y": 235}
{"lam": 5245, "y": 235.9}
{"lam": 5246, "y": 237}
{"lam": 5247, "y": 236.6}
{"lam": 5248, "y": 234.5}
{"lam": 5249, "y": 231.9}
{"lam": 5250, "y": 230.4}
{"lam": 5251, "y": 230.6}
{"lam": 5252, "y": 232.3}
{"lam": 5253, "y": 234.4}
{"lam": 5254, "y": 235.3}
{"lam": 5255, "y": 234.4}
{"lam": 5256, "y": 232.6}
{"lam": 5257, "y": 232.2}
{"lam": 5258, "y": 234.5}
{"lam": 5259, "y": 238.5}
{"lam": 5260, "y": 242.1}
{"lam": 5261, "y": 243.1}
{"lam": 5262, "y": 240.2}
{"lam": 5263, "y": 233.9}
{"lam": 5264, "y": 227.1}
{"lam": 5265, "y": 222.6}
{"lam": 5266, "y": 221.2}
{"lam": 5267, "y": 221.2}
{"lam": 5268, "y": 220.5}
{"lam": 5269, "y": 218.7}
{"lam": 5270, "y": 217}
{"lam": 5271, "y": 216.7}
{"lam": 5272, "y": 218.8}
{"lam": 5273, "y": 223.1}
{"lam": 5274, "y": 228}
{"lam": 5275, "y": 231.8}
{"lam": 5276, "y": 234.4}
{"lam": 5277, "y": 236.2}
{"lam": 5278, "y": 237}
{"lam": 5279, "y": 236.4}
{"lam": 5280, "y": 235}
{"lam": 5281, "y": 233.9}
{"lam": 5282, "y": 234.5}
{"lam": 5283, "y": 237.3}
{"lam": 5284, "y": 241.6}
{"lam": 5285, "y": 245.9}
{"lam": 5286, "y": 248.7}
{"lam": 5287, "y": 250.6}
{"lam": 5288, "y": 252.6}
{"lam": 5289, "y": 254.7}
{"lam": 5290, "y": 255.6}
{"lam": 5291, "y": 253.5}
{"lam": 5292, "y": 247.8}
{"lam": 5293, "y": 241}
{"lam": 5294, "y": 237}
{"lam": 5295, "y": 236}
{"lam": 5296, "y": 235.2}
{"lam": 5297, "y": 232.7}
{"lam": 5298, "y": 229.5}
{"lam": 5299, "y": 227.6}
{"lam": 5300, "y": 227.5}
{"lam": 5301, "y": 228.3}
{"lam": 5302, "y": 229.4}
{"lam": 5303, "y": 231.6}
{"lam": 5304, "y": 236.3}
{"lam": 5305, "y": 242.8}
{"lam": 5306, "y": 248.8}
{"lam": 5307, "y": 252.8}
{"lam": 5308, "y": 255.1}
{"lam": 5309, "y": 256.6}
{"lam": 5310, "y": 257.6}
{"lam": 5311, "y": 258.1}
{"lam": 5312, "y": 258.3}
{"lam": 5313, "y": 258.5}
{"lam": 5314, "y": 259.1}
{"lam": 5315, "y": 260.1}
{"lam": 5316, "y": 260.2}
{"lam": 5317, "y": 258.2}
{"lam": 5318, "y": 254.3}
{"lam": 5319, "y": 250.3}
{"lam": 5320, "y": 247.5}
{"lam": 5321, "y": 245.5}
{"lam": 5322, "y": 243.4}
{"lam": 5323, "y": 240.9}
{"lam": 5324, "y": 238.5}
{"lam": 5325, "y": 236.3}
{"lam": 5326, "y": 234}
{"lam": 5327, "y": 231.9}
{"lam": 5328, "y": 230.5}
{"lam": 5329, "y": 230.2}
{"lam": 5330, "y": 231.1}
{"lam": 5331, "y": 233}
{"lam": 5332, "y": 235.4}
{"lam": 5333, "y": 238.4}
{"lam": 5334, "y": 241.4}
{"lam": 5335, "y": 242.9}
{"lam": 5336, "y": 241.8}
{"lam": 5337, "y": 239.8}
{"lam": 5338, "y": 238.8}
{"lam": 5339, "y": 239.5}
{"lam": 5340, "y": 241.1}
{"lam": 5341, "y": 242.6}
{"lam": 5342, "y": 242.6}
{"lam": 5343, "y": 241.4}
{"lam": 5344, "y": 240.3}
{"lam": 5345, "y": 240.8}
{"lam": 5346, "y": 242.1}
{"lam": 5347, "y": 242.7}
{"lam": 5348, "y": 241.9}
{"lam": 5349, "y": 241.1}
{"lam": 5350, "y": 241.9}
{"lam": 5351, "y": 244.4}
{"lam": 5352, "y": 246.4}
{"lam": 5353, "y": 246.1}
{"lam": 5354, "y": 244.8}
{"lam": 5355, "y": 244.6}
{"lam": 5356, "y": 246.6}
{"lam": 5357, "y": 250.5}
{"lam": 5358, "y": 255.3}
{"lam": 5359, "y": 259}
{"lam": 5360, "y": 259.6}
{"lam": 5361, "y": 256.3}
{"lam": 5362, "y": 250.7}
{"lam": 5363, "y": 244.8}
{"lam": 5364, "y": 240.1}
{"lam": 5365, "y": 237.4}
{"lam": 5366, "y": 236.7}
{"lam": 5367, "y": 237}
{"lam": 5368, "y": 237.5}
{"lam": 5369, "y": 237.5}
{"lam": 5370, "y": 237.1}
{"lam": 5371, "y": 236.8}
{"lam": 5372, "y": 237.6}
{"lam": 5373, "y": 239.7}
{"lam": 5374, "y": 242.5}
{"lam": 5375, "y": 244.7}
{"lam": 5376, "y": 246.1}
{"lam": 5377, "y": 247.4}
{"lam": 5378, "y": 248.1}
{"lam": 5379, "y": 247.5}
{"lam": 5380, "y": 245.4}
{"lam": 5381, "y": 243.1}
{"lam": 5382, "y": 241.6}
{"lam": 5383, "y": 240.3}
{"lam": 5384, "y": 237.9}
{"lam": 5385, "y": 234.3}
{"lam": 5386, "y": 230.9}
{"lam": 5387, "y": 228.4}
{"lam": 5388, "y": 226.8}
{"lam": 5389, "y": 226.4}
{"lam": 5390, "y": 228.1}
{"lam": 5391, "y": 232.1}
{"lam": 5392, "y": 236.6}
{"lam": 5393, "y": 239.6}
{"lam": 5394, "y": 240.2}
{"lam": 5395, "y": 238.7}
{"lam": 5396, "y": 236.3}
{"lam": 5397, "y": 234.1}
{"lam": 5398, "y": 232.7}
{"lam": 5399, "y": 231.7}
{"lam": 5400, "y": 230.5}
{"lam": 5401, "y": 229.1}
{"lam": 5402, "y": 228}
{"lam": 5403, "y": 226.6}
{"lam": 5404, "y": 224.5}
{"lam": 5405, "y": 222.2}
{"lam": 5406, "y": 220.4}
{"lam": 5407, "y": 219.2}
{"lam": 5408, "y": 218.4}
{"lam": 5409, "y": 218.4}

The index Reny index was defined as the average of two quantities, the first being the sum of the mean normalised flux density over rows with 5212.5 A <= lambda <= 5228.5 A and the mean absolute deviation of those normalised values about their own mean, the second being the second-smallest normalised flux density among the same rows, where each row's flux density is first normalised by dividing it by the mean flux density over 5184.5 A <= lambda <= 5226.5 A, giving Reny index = 1.03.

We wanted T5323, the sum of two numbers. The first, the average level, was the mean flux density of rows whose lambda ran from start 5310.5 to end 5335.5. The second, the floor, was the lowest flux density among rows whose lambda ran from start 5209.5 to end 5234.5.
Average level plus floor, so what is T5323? 454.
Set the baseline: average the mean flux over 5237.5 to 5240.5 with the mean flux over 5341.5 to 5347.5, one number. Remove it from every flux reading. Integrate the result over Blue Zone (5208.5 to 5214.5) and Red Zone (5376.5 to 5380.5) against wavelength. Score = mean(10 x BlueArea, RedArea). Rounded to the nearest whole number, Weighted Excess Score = -750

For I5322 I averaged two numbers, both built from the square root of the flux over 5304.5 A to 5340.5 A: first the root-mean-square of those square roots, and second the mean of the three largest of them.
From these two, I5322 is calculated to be 15.9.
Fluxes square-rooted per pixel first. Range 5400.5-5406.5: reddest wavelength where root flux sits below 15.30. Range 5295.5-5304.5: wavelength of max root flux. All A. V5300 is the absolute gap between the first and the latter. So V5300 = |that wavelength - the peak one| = 102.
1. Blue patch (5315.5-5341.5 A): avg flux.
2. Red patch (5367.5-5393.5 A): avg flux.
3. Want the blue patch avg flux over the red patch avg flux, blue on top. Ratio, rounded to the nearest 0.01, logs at 1.01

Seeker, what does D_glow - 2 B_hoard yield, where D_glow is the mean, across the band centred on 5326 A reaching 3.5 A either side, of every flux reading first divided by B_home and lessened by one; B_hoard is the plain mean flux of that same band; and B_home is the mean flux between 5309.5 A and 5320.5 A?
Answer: -469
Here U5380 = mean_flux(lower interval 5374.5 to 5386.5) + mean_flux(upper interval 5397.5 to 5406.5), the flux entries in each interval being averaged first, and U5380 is 470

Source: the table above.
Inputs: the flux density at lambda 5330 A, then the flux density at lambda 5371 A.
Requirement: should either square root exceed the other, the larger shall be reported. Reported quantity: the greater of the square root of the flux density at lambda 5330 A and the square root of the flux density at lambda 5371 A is 15.39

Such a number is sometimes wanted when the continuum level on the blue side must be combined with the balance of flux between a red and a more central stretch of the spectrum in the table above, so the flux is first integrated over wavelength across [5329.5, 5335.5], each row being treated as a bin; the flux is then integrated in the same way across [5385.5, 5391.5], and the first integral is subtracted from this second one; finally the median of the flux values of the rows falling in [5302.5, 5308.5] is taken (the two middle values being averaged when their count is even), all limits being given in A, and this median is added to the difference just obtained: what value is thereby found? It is 196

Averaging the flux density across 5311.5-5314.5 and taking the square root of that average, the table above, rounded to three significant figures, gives 16.1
